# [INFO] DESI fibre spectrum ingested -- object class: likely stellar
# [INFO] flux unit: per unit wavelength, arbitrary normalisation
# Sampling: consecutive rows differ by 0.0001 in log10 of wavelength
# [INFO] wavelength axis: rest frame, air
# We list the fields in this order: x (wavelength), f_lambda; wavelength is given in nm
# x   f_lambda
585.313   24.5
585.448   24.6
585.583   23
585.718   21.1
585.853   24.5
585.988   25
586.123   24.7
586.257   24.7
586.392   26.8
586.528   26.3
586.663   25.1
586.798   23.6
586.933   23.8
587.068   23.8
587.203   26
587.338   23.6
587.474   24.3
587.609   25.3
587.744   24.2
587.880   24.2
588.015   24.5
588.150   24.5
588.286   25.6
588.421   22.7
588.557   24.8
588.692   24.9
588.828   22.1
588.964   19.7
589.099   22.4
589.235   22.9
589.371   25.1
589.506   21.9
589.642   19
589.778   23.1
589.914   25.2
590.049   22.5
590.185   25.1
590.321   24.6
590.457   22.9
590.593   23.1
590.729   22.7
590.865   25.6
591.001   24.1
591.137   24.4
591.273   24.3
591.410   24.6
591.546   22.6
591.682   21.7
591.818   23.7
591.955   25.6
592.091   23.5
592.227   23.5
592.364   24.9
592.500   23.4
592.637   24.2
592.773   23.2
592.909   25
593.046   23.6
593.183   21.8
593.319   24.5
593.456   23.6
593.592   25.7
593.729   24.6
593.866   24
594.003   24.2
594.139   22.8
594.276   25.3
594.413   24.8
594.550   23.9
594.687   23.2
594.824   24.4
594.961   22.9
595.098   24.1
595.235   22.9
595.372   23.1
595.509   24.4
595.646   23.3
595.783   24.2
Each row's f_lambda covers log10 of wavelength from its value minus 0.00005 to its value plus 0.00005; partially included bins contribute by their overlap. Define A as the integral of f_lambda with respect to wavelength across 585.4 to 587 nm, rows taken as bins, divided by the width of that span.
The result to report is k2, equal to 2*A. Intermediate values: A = 24.4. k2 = 48.9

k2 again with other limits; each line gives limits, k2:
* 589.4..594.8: 47.5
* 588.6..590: 45.4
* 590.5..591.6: 47.8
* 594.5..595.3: 47.1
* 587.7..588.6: 48.7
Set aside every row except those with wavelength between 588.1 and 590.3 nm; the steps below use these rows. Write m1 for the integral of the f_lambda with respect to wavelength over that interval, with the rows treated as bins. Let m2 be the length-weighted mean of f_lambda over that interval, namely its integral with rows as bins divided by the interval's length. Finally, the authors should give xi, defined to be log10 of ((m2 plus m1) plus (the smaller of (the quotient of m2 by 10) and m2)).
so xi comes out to 1.88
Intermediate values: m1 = 51.1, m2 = 23.2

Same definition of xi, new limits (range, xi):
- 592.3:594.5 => 1.90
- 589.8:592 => 1.90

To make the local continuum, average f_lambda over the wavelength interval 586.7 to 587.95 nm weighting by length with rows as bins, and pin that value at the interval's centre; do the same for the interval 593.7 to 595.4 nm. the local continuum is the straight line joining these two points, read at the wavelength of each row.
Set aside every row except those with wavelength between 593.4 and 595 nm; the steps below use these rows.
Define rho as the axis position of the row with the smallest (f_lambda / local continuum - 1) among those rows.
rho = 594.139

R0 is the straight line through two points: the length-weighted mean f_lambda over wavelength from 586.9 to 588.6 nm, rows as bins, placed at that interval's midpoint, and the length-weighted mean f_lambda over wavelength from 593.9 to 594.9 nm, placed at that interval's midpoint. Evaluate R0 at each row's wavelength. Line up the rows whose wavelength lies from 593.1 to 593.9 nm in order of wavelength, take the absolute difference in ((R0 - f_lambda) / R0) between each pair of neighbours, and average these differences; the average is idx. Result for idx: 0.061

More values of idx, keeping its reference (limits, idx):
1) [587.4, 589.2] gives 0.057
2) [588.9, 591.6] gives 0.071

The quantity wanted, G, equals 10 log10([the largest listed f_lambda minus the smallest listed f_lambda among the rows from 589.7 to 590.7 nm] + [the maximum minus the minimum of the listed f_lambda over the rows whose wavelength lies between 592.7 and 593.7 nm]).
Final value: 8.2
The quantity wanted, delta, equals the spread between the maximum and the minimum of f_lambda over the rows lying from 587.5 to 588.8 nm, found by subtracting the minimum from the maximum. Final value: 3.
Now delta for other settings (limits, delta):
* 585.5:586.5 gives 6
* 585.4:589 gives 7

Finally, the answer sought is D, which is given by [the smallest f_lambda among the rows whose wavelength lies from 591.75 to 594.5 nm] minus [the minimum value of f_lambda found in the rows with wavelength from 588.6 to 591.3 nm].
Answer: 2.8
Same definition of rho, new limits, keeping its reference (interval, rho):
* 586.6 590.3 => 589.642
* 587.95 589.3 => 588.964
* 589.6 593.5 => 589.642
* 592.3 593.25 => 593.183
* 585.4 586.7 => 585.718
